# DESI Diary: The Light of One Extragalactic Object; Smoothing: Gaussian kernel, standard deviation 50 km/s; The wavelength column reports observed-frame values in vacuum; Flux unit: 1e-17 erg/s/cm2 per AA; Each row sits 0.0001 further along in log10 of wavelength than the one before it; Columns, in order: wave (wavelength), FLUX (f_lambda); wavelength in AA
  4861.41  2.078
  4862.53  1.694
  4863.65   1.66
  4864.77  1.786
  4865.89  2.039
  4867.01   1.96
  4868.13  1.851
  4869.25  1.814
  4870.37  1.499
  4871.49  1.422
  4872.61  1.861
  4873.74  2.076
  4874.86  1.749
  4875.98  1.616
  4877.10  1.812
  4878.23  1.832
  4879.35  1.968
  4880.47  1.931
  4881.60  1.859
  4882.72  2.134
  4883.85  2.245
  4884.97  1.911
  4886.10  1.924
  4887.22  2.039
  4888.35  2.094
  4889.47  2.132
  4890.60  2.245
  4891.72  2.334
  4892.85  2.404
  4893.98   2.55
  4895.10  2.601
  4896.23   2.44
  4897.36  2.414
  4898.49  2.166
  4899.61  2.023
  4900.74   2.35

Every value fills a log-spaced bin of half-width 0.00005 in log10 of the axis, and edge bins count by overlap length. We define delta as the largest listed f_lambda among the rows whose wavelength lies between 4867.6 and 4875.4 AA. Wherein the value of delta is 2.076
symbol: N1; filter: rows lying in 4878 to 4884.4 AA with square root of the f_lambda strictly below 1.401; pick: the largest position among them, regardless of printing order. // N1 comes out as 4881.60 AA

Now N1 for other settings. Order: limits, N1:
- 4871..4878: 4877.10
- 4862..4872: 4871.49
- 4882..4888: 4886.10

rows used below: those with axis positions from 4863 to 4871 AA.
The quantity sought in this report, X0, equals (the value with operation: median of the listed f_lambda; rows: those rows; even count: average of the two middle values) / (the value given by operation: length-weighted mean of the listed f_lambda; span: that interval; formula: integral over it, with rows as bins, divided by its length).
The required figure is 1.01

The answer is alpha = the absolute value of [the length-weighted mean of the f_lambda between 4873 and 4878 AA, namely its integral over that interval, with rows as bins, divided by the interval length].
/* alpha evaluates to 1.81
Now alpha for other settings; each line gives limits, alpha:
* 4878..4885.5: 1.99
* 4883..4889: 2.05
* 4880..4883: 1.96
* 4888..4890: 2.12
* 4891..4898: 2.45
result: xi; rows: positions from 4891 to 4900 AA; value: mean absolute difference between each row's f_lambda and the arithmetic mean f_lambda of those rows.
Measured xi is 0.144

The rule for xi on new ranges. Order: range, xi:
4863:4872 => 0.170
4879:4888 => 0.103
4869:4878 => 0.164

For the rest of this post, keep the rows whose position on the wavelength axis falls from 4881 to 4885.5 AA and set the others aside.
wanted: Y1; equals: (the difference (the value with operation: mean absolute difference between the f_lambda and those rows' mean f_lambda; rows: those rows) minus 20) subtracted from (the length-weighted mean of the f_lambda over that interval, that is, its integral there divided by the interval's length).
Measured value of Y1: 21.9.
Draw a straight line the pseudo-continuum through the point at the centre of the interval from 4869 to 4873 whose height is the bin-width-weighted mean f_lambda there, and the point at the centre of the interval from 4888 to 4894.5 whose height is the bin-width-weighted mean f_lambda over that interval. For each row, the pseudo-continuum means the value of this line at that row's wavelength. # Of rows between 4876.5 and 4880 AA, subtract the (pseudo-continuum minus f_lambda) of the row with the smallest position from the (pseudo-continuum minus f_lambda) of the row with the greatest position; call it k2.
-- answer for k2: -0.1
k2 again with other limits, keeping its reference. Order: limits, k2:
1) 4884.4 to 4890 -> -0.1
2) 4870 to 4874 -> -0.5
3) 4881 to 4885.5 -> 0.1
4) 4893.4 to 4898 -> 0.2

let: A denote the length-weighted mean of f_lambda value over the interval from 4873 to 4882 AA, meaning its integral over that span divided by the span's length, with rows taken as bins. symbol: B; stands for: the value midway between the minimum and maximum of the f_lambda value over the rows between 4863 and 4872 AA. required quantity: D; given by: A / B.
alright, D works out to 1.07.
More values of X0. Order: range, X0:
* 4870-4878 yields 1.01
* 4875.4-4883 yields 0.99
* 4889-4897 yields 1.01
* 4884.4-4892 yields 1.00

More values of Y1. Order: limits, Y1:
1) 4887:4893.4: 22.1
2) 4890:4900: 22.2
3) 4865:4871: 21.7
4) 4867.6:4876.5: 21.6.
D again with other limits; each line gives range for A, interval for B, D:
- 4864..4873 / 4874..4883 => 0.95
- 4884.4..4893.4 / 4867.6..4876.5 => 1.22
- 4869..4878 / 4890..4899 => 0.73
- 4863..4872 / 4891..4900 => 0.76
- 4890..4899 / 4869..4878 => 1.37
